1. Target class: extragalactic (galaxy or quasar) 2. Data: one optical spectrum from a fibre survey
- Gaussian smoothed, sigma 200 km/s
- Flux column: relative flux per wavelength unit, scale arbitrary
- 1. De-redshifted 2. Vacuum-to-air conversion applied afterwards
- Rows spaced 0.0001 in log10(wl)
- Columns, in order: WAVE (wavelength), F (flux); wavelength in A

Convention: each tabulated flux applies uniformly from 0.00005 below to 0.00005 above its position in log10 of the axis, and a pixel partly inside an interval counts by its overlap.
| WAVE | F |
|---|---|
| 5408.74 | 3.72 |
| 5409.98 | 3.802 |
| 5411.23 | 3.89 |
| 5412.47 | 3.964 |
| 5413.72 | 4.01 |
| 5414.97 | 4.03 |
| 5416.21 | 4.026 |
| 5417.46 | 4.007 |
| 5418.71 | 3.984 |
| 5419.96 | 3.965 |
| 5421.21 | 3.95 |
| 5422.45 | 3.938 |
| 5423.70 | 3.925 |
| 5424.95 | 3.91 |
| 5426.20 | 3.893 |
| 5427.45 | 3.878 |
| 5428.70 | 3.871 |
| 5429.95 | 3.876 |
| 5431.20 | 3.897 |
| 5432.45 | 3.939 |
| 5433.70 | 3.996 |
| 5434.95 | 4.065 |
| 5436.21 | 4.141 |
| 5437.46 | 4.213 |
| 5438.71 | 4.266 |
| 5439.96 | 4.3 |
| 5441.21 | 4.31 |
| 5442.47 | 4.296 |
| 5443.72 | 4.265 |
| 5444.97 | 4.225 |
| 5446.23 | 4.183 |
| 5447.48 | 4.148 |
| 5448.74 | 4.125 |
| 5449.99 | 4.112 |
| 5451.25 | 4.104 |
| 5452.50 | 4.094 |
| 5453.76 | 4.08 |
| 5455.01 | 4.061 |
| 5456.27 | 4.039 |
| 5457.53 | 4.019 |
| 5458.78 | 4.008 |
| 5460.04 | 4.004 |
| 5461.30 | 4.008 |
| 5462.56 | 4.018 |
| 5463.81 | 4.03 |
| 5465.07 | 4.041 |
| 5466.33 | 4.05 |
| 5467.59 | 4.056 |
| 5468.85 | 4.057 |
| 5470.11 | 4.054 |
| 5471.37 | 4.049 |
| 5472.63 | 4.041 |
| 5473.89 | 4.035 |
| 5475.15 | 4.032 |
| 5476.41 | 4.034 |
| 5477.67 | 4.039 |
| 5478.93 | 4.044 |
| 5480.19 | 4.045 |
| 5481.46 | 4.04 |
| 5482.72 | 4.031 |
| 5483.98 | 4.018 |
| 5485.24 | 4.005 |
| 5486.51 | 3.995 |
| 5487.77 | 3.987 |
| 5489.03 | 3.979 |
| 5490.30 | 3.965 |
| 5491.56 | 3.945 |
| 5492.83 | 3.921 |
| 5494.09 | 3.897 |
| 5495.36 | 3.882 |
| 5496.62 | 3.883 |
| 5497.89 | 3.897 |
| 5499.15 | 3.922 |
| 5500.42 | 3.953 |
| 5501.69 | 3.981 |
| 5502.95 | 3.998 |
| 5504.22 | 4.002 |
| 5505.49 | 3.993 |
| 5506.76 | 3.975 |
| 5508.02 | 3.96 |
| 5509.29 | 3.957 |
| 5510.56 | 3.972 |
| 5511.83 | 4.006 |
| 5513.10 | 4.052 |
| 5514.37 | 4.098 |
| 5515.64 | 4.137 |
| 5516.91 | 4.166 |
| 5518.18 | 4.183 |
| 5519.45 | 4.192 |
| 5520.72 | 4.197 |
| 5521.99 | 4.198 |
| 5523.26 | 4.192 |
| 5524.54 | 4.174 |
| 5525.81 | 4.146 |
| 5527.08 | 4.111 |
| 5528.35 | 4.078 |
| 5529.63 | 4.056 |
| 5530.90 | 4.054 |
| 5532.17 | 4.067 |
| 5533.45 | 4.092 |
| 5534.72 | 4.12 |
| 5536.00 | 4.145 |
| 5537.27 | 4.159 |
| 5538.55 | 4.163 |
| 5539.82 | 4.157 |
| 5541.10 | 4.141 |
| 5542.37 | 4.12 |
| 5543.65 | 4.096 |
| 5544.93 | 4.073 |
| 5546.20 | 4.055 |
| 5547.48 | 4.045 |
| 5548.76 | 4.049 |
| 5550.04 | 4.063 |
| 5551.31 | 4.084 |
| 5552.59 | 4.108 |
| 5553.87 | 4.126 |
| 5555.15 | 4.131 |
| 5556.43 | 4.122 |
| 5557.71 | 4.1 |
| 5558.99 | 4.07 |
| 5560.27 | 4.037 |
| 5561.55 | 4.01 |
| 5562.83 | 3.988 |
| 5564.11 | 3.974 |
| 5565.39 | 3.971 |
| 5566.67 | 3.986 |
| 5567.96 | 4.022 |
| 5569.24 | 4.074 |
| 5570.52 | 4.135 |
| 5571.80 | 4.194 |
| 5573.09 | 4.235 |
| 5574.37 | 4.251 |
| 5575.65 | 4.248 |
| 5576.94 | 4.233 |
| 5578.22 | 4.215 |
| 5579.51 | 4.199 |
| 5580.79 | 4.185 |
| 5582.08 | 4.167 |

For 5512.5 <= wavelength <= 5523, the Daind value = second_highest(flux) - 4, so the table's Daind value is 0.197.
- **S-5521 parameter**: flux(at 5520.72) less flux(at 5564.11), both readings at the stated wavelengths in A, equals 0.22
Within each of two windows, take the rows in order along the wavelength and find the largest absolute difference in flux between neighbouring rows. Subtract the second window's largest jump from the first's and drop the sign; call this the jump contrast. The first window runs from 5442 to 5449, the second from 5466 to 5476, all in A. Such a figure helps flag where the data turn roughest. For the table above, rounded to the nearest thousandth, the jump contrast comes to 0.034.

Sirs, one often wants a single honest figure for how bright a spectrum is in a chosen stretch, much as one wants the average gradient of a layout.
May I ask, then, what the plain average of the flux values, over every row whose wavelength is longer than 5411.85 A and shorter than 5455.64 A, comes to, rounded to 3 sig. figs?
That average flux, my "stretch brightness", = 4.06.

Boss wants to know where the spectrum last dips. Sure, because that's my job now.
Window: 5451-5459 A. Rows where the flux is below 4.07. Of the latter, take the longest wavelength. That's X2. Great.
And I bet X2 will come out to 5458.78 A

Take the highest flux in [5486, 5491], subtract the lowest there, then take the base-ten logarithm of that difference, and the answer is -1.5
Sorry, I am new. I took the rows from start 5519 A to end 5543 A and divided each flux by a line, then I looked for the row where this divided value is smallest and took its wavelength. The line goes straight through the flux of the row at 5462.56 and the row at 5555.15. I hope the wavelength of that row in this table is 5530.90 A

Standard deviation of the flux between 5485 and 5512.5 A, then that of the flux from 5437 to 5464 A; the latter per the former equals 2.6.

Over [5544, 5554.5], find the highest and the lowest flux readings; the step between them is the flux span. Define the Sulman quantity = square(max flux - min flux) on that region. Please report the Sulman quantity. 0.007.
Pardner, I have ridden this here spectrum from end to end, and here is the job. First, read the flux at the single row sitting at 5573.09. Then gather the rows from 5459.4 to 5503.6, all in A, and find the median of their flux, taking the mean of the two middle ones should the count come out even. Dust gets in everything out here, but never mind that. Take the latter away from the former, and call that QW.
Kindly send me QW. 0.22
